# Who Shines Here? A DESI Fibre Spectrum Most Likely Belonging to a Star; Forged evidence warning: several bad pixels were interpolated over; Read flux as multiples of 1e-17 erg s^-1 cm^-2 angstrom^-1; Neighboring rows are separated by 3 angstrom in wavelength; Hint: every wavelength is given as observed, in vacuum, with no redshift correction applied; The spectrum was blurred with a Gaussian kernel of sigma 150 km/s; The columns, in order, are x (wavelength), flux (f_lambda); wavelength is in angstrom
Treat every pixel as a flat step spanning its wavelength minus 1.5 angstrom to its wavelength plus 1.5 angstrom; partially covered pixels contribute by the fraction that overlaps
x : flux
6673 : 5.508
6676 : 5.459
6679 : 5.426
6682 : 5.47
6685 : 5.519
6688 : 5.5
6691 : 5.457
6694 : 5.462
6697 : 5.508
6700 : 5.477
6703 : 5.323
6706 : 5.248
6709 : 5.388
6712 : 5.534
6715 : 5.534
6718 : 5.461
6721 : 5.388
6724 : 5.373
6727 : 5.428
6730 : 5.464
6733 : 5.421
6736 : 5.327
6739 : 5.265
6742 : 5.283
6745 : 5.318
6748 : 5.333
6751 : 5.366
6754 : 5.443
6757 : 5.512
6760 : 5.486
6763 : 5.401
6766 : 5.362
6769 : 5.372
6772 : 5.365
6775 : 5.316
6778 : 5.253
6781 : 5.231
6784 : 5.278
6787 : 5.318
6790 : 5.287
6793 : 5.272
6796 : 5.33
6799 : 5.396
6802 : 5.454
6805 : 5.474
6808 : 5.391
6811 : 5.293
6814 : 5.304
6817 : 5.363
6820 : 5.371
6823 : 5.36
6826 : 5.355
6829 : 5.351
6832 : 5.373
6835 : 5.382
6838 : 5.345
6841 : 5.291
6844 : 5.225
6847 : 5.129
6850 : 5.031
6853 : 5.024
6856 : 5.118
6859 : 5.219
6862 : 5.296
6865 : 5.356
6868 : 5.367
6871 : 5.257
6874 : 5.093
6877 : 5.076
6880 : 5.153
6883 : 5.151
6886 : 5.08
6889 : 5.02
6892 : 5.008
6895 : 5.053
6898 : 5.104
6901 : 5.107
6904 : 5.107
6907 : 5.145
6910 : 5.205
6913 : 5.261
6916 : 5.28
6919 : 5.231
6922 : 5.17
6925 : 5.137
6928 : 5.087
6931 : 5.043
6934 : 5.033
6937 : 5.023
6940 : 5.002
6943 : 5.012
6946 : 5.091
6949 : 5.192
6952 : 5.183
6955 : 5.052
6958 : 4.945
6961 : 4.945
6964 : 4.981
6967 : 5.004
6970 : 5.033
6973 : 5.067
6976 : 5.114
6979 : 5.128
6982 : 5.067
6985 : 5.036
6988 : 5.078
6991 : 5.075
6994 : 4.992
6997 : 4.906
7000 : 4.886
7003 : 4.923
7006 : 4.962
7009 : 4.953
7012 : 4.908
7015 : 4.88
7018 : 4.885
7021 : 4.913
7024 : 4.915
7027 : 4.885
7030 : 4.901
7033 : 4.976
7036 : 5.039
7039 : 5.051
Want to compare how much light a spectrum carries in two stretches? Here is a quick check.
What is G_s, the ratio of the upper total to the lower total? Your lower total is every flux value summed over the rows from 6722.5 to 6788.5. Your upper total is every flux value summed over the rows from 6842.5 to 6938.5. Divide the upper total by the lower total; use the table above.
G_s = 1.4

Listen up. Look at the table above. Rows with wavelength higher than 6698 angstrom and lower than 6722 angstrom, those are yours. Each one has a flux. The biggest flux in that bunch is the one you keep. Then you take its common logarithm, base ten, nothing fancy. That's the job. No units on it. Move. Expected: 0.743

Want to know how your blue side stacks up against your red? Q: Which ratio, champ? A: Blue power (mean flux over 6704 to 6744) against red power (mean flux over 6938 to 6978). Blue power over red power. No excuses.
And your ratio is 1.068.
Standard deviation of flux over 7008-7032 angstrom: 0.02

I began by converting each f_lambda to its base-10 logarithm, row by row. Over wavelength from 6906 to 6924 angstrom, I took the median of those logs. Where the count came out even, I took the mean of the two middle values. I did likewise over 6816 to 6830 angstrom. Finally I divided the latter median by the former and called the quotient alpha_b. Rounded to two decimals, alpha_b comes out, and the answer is 1.02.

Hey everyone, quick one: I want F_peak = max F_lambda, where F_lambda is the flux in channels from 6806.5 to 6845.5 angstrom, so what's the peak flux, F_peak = 5.391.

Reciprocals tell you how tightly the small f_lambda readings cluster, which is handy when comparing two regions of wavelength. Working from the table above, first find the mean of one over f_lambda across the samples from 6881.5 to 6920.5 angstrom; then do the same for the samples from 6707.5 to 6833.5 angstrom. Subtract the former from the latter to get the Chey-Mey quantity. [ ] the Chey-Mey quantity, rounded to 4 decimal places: -0.0086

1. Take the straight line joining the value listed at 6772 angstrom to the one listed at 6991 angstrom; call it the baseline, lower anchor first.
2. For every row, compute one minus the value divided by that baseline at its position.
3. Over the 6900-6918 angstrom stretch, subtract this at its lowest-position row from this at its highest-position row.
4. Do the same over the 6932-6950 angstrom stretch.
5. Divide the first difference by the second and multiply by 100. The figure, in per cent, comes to 107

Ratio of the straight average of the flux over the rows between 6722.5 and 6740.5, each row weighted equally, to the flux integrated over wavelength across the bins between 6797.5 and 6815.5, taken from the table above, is 0.0555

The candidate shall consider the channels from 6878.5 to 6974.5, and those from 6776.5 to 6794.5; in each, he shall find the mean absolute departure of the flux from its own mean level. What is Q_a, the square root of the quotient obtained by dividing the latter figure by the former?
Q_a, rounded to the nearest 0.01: 0.54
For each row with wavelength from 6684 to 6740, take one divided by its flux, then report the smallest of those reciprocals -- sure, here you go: 0.181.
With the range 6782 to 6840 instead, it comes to 0.183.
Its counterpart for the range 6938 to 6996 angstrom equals 0.193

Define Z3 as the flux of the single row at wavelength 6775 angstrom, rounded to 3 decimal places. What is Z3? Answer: 5.316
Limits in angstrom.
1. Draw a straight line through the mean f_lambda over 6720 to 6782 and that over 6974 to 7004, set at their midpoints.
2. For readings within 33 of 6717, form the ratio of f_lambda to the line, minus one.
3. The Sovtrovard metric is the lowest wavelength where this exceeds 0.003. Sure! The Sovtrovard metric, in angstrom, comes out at 6685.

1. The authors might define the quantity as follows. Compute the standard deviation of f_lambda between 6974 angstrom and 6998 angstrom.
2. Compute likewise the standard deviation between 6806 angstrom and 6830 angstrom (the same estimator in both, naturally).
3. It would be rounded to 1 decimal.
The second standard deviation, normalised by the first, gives 0.5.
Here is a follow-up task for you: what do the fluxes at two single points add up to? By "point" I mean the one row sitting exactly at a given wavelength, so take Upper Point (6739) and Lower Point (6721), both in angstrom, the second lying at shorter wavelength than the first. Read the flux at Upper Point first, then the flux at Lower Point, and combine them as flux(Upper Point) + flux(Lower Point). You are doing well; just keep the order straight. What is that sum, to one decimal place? 10.7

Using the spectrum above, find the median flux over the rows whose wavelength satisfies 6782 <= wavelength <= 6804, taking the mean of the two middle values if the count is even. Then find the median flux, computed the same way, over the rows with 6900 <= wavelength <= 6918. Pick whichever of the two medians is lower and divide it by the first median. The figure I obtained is 0.97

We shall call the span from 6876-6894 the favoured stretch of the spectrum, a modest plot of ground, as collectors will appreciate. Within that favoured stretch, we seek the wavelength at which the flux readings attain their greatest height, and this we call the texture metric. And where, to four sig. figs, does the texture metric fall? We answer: 6880 angstrom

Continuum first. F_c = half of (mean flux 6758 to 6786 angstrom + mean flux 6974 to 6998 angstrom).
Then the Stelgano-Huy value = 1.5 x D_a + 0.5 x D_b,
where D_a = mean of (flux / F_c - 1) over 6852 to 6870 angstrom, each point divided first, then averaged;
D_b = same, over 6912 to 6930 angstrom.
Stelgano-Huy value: 0.01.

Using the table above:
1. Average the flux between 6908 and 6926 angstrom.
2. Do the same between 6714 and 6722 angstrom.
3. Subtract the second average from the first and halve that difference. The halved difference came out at -0.12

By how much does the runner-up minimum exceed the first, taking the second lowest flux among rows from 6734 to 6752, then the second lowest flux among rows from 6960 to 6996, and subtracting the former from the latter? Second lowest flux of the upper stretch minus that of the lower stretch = -0.30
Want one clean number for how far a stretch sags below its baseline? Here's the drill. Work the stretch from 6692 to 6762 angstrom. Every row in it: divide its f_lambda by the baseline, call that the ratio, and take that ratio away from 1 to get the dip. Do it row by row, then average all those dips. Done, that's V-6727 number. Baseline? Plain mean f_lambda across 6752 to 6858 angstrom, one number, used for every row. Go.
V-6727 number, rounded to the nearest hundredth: -0.02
